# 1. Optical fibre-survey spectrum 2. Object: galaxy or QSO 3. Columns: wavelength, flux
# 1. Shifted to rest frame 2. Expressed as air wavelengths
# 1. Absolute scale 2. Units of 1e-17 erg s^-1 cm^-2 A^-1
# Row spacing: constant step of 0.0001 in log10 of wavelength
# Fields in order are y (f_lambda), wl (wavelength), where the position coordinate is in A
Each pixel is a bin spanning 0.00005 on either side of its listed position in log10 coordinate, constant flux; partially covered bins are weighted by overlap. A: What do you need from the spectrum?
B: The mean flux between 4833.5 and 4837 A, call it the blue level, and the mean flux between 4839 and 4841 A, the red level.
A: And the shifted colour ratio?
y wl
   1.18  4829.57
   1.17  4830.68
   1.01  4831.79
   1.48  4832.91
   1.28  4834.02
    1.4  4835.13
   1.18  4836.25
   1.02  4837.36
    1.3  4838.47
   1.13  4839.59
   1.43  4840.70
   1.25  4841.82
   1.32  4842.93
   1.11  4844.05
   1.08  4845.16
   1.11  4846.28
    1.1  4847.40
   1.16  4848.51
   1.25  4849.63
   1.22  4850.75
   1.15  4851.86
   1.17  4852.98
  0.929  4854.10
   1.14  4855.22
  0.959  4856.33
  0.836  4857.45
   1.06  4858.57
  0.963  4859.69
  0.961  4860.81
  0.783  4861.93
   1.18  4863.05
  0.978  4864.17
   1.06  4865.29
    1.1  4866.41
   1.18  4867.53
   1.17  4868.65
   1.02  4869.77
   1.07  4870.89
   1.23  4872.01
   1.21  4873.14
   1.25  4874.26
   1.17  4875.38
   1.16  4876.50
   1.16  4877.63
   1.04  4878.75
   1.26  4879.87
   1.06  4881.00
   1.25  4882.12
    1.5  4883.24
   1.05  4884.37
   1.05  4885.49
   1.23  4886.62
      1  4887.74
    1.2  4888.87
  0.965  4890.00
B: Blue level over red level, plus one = 2.01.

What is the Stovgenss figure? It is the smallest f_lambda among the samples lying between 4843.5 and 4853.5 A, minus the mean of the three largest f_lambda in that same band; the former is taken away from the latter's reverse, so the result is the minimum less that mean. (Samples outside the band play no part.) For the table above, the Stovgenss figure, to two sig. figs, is -0.13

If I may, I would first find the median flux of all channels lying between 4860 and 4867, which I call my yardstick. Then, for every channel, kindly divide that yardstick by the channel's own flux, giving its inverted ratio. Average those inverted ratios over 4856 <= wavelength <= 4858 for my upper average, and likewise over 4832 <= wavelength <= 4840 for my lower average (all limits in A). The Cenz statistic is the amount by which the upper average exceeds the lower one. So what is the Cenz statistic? 0.32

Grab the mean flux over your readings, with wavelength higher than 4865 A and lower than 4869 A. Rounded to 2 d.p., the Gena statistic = 1.13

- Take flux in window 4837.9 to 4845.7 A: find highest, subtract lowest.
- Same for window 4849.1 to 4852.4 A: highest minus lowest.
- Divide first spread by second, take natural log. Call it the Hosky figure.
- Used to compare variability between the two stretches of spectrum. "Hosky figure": 1.3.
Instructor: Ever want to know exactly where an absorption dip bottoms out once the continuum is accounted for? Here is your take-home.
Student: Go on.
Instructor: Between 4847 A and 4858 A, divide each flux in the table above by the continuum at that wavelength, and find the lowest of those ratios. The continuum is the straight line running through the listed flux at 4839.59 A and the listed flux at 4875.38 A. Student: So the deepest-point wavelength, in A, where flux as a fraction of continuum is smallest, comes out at 4857.45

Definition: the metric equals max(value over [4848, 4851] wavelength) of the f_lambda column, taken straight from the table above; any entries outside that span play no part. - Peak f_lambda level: 1.25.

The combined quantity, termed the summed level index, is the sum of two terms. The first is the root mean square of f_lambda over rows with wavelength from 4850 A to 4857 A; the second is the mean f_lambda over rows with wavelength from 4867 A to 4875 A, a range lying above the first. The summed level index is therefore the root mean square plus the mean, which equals 2.26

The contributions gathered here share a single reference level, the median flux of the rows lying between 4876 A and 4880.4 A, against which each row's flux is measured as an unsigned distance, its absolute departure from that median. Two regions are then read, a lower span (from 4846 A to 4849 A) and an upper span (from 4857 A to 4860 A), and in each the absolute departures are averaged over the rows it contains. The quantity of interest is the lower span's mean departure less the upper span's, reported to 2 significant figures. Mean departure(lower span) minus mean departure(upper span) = -0.17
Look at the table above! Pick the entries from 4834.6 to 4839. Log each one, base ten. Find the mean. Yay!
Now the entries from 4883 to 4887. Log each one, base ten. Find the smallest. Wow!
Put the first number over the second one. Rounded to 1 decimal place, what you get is 4.0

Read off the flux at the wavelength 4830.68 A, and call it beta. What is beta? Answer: 1.17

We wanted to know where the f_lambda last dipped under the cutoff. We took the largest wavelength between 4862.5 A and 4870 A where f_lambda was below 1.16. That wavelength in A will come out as 4869.77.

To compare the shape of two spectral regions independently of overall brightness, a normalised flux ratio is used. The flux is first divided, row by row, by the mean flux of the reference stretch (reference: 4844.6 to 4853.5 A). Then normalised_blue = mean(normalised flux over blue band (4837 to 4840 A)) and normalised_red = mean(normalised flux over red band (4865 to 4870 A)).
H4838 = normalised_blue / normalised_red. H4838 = 1.04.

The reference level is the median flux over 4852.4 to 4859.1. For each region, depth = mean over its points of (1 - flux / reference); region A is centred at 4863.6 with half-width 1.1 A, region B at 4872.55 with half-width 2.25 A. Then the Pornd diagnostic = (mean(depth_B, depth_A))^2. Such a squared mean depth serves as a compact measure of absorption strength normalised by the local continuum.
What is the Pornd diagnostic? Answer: 0.015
